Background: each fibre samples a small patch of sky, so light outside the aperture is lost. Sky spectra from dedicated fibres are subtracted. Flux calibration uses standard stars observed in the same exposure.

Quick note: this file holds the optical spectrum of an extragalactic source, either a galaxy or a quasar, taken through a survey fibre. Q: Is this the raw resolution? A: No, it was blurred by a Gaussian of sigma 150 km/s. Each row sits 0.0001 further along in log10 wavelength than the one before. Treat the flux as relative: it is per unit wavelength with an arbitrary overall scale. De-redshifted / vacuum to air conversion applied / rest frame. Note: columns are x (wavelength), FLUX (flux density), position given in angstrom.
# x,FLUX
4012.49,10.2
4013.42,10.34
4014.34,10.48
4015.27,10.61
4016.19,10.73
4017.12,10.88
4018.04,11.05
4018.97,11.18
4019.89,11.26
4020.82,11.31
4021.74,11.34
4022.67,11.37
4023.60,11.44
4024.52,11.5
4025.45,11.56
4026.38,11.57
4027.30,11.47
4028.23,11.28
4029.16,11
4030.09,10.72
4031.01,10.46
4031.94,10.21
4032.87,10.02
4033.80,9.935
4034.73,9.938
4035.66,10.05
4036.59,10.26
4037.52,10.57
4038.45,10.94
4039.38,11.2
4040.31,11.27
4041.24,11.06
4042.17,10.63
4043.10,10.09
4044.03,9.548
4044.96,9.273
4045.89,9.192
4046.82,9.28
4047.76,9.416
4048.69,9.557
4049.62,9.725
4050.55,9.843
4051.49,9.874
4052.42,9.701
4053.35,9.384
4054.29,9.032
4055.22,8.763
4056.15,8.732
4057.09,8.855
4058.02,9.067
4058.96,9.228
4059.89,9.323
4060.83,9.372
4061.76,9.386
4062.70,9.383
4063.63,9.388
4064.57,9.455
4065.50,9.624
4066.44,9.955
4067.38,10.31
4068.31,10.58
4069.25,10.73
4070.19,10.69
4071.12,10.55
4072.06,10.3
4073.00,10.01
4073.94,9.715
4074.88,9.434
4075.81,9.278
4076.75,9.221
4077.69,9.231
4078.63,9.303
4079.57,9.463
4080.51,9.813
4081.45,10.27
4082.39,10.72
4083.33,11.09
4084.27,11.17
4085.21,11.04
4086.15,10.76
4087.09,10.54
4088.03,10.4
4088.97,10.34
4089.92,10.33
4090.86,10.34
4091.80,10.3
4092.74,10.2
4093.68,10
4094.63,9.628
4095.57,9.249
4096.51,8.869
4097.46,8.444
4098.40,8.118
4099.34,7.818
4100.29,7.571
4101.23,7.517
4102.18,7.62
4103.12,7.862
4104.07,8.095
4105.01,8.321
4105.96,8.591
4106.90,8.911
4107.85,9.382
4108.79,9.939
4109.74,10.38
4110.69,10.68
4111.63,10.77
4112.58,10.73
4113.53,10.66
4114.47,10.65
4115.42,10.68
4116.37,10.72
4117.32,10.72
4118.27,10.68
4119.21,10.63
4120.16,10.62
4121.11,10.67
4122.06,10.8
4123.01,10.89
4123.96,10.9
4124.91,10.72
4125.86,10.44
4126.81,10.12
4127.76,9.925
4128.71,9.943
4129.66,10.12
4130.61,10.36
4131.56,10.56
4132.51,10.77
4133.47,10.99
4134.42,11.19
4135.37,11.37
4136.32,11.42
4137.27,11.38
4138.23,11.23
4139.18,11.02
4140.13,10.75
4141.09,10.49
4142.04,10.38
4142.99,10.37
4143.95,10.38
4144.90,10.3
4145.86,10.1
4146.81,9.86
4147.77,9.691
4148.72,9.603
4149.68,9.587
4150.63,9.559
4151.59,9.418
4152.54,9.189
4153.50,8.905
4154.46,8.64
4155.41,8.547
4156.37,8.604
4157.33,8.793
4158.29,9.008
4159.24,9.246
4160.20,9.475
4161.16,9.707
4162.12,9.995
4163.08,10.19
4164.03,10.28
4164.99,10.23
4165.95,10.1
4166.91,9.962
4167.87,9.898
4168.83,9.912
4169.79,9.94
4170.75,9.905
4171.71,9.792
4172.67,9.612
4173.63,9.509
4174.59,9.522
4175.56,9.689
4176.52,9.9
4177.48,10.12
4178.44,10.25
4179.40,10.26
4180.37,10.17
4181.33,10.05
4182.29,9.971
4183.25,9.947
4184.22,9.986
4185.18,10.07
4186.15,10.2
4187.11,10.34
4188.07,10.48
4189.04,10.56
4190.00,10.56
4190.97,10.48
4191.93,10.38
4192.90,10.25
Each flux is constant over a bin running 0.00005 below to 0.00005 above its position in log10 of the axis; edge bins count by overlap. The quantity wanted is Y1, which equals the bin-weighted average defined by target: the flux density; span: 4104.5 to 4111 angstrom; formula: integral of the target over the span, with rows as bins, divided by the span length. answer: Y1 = 9.4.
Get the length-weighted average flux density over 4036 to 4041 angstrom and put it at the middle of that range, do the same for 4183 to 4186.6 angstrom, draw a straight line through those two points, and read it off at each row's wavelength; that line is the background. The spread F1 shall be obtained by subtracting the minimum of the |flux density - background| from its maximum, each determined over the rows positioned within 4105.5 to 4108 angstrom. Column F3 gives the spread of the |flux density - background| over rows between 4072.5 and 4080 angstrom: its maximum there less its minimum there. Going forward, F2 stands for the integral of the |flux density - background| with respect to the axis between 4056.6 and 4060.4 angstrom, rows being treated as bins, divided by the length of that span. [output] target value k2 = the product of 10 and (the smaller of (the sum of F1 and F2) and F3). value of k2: 8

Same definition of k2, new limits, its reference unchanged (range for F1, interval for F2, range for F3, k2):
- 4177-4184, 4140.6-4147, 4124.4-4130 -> 3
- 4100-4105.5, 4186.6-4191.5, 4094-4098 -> 12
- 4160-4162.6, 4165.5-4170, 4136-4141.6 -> 7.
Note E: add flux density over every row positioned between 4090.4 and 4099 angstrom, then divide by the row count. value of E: 9.5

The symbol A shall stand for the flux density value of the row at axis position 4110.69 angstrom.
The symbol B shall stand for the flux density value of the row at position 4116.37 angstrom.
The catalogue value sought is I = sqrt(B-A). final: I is 0.20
